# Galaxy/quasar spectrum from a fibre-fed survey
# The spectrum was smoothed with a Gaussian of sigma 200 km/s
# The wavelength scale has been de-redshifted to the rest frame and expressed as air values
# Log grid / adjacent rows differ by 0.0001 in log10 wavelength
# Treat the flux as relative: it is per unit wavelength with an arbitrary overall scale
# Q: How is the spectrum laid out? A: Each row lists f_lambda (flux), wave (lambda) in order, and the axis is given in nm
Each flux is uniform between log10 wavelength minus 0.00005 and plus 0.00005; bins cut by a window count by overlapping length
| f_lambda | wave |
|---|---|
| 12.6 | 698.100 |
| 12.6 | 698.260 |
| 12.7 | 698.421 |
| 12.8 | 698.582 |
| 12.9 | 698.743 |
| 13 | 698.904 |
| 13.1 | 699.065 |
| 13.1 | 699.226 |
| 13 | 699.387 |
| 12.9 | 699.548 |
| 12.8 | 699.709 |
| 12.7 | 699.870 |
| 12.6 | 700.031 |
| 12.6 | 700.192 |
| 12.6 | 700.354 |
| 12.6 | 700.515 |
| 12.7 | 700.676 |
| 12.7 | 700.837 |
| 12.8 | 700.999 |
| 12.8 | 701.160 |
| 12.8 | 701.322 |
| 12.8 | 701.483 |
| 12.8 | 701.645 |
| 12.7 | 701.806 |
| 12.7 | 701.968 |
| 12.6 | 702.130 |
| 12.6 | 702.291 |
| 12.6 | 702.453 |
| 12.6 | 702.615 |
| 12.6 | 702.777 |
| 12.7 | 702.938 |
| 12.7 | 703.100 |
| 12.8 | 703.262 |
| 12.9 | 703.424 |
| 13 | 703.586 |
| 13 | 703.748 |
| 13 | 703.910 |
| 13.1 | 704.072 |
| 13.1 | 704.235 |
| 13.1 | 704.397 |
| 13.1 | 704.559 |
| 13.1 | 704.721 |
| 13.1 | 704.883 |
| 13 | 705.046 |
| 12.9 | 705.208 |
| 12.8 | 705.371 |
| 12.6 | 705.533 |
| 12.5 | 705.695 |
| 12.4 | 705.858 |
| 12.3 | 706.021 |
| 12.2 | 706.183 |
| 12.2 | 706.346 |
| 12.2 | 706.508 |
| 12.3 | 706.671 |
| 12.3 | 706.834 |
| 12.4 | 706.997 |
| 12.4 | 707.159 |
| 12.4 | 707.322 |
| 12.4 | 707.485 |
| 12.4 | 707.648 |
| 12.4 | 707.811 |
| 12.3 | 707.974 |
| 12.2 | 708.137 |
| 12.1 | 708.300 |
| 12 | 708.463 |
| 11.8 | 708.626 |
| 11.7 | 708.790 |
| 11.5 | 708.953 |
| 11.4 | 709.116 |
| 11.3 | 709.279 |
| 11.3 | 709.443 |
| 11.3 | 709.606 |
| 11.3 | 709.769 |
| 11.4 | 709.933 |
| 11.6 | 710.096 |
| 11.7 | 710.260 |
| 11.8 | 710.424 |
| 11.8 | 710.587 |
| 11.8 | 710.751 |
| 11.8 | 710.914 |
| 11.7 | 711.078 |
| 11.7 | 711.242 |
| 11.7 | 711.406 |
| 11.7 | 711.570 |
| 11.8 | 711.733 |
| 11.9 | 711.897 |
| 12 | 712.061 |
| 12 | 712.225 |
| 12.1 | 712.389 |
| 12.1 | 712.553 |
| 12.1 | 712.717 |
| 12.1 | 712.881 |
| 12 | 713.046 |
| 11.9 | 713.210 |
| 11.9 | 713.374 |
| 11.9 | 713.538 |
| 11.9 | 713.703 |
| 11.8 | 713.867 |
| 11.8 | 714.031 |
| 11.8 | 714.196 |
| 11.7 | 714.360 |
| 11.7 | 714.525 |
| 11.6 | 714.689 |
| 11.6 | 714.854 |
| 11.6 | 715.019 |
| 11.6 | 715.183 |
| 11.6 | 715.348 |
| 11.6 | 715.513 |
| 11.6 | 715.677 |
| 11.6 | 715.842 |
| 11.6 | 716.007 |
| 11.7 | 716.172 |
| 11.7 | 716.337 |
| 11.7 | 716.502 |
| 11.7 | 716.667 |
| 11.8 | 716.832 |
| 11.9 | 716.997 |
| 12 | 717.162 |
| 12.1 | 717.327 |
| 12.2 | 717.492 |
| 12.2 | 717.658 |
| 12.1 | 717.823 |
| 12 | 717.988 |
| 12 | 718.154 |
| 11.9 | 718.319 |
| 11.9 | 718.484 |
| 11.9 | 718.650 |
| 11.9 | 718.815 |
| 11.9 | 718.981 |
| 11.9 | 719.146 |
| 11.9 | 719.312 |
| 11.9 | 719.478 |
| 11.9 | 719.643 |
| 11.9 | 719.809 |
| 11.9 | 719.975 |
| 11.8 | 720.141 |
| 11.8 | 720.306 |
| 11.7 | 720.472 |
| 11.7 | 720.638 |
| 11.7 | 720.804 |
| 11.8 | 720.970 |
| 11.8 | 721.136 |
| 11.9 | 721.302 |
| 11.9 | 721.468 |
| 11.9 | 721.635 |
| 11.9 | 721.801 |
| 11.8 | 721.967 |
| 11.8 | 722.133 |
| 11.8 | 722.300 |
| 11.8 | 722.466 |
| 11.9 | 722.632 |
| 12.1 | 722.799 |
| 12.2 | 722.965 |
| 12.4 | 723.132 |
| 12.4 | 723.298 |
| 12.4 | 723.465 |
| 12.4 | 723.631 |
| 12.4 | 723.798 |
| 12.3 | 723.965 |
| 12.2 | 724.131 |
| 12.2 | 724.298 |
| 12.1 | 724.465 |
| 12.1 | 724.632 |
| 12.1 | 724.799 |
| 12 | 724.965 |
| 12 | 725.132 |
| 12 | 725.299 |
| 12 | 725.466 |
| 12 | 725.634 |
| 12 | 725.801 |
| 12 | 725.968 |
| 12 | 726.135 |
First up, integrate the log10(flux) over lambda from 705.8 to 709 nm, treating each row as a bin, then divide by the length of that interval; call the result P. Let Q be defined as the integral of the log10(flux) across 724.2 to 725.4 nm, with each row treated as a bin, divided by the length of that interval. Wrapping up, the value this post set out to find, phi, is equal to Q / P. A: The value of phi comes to 0.996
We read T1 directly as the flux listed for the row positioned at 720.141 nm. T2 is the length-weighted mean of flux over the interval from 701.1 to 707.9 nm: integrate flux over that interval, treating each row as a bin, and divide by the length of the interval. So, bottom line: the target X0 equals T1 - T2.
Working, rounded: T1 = 11.8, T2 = 12.7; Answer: -0.9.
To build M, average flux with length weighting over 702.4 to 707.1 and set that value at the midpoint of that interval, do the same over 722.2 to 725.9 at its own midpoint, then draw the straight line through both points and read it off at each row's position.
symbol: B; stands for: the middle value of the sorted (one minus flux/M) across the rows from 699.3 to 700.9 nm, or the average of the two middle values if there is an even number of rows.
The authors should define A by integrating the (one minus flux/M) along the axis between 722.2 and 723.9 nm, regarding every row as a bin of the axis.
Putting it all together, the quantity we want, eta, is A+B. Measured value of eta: 0.01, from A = 0.00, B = 0.01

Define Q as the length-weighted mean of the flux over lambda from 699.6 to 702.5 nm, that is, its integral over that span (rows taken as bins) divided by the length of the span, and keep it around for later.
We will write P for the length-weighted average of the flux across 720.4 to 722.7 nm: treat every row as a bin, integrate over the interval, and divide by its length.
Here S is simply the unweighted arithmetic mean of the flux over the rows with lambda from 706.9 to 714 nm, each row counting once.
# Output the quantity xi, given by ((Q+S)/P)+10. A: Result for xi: 12.1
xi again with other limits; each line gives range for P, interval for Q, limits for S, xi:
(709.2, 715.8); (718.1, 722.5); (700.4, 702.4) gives 12.1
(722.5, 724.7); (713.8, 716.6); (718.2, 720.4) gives 11.9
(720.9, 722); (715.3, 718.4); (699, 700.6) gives 12.1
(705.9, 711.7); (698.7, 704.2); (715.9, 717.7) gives 12.1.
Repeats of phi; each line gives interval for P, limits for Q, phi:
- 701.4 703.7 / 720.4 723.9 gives 0.976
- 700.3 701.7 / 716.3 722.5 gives 0.972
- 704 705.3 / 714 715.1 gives 0.956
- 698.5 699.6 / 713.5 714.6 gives 0.963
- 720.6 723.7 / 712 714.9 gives 0.997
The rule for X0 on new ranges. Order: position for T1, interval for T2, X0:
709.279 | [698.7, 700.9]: -1.5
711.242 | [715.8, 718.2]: -0.2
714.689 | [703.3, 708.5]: -1.0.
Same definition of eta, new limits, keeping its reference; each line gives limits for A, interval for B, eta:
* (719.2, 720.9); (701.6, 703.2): 0.07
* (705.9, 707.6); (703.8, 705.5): 0.02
